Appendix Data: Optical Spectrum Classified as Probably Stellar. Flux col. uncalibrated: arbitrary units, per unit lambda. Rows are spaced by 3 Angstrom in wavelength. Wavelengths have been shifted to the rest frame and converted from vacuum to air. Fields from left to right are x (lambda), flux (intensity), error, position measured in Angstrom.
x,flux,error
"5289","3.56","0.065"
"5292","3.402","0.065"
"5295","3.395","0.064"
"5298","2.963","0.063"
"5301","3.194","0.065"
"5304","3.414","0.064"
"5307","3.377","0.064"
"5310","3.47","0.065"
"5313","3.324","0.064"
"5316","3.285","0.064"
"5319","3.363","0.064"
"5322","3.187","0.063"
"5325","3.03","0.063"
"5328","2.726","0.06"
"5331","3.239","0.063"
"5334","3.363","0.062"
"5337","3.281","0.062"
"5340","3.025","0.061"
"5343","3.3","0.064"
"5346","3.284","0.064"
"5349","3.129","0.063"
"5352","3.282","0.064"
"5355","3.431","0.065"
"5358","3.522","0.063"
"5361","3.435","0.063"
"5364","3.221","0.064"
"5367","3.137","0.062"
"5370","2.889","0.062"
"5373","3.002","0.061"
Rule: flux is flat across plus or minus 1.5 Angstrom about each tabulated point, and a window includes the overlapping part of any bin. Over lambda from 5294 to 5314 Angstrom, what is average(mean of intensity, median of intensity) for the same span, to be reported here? 3.34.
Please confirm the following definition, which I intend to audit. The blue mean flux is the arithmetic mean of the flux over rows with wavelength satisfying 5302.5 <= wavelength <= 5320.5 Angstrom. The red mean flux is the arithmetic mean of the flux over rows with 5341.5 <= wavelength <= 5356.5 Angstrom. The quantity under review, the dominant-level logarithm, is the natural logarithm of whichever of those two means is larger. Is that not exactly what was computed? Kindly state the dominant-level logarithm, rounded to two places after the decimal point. 1.22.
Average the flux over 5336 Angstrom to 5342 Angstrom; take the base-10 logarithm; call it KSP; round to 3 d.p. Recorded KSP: 0.499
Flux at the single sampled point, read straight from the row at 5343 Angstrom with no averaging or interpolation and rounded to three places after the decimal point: 3.300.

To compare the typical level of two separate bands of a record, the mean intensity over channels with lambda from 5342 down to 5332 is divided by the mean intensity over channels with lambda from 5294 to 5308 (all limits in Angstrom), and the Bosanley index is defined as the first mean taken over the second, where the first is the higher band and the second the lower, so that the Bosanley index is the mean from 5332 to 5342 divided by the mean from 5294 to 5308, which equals 0.99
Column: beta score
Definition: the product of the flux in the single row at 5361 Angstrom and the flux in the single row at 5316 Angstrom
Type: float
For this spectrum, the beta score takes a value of 11.3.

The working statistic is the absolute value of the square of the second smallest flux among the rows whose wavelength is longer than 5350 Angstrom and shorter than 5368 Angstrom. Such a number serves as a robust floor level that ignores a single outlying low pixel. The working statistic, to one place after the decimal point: 10.4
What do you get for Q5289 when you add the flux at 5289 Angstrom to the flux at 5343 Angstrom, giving 6.86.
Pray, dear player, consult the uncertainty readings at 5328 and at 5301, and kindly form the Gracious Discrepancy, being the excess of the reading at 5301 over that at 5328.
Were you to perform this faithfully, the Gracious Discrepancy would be 0.0050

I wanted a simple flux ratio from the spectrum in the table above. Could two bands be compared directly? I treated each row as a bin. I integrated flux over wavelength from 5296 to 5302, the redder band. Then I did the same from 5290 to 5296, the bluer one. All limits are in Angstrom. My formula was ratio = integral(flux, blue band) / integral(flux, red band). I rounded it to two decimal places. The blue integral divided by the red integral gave 1.10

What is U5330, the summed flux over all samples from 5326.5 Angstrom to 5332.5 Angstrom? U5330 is 6.0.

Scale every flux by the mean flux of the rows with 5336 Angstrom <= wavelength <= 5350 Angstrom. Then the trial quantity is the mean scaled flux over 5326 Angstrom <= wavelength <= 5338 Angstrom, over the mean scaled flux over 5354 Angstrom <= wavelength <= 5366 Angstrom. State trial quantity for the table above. 0.93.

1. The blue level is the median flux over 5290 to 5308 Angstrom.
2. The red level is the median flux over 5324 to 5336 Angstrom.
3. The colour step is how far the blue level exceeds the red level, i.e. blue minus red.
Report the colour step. 0.25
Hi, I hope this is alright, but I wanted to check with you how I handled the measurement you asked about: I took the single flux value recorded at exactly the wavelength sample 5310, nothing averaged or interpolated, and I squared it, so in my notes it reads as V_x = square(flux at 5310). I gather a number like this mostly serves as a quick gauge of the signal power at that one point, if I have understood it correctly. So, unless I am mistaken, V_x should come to 12.0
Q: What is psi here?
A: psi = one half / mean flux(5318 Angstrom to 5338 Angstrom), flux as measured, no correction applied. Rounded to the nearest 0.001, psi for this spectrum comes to 0.158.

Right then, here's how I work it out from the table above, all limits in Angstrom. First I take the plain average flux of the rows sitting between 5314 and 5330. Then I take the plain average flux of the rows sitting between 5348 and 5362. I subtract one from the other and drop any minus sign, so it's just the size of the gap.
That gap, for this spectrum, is 0.24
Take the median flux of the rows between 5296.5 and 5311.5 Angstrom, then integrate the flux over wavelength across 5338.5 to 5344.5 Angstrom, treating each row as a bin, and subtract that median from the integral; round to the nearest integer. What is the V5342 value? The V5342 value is 16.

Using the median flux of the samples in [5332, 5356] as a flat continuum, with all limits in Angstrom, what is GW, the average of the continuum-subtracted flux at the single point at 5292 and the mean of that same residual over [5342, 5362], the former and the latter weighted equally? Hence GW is 0.088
